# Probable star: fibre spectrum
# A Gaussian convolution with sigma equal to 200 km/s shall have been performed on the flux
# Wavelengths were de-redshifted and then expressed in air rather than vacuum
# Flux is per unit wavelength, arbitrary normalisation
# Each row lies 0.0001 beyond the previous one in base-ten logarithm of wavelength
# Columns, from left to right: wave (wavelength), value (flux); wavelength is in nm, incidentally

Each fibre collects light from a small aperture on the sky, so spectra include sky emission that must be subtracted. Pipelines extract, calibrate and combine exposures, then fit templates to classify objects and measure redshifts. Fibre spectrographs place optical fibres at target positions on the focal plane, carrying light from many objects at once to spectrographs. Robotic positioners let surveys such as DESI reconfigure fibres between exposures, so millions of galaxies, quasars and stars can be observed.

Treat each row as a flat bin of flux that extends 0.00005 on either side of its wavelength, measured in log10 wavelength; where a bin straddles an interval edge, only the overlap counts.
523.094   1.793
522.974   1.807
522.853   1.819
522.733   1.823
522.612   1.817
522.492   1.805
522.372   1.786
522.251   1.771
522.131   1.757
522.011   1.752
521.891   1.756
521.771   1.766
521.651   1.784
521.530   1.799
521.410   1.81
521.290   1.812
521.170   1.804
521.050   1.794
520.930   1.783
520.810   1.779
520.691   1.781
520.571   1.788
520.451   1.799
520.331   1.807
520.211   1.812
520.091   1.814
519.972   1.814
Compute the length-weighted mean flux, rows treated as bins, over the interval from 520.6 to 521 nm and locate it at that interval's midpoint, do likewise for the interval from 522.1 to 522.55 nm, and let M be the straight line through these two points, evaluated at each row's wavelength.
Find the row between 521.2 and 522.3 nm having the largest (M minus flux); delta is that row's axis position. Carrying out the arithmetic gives 522.011 nm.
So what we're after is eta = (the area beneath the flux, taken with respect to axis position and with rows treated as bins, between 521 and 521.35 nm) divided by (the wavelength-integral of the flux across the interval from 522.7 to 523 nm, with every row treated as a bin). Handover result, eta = 1.2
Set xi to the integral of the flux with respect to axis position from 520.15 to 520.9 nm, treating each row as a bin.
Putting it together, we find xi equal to 1.35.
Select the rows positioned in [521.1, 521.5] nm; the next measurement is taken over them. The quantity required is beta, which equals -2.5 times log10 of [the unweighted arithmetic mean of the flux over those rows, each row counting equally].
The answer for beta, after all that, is -0.643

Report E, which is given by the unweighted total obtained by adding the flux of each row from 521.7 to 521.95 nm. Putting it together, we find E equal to 3.52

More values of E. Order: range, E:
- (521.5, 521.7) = 3.58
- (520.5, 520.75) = 3.57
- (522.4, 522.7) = 3.62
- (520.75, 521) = 3.56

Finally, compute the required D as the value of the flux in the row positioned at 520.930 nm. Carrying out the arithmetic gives 1.783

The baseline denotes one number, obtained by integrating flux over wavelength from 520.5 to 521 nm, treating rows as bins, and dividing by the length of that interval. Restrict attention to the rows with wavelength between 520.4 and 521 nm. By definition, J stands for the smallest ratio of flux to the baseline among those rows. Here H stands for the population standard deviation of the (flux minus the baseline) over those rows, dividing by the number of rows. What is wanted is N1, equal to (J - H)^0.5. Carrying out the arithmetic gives 0.9947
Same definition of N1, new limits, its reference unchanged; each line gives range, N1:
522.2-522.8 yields 0.9862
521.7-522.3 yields 0.9871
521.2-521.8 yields 0.9859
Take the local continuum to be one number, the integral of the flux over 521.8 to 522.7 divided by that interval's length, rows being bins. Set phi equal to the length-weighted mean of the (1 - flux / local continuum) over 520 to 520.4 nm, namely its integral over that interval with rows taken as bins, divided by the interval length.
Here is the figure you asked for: -0.018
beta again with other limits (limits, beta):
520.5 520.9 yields -0.628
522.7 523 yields -0.648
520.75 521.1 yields -0.629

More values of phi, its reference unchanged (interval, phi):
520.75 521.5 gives -0.010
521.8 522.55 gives 0.004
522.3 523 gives -0.017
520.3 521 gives -0.006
